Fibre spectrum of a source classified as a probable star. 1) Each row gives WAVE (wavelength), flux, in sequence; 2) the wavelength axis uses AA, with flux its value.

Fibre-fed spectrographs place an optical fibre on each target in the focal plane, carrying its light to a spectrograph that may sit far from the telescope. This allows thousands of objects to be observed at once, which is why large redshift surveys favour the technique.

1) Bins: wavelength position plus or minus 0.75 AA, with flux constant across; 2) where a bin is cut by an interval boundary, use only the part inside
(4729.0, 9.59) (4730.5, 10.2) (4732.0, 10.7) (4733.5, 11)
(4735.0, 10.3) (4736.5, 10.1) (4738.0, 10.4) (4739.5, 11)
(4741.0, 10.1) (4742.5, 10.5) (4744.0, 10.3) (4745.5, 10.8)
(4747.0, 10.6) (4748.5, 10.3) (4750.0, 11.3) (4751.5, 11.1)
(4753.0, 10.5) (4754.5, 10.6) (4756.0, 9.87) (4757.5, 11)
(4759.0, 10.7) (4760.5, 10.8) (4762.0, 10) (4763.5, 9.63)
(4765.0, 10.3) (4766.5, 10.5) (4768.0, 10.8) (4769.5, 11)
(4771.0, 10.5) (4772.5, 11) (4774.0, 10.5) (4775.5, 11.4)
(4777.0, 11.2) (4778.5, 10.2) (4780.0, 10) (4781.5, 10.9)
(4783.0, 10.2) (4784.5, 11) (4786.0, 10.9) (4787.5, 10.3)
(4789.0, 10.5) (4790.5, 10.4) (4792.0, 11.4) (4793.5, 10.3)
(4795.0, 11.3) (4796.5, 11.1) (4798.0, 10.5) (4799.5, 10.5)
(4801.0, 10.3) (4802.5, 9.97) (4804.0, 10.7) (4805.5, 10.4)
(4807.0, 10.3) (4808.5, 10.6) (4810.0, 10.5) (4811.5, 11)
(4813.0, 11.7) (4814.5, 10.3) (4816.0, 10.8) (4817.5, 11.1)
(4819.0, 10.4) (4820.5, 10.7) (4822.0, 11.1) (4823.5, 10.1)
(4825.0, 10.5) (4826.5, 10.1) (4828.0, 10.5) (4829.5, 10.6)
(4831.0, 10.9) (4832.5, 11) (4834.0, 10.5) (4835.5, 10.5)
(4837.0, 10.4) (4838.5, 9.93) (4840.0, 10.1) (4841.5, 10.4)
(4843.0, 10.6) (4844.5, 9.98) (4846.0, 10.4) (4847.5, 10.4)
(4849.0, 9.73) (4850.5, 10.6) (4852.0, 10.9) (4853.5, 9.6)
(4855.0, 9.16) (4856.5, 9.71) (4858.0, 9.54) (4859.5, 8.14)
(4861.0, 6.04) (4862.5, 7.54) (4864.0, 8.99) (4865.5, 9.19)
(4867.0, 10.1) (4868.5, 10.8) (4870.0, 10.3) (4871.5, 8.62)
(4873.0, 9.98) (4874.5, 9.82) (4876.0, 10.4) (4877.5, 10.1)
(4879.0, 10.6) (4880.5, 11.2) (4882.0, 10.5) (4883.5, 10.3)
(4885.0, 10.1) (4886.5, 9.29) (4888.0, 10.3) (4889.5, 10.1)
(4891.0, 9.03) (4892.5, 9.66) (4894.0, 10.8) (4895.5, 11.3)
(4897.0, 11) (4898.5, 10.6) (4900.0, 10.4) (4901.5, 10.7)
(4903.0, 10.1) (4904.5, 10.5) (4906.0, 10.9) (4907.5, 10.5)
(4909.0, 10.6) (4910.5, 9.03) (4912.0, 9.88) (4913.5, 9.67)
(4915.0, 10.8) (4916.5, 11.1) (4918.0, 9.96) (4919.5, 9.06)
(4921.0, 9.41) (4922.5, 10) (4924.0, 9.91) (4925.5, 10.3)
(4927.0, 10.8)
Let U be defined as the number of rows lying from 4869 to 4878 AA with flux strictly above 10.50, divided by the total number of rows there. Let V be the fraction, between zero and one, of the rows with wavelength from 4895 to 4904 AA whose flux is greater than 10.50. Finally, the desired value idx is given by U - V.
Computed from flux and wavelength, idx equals -0.67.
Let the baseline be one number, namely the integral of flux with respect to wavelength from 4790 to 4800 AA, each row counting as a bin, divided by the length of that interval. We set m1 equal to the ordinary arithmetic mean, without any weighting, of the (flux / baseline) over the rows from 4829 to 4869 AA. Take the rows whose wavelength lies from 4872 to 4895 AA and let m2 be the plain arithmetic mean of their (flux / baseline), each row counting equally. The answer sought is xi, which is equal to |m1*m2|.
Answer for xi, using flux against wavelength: 0.856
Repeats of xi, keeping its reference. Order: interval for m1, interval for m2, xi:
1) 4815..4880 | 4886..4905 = 0.884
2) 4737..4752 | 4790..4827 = 0.970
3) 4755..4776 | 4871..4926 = 0.922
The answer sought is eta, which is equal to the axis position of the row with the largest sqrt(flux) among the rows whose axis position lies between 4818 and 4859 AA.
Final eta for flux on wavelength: 4822.0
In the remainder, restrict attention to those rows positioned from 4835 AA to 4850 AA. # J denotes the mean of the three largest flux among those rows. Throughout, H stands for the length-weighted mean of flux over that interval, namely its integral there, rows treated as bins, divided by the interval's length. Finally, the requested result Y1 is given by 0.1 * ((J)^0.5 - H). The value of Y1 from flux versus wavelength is -0.701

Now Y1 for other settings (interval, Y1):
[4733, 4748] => -0.719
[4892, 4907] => -0.728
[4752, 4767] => -0.711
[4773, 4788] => -0.733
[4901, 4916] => -0.699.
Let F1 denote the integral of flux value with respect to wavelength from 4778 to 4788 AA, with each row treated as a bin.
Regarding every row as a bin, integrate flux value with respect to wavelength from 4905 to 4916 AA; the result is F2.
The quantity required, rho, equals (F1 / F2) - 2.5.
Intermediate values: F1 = 105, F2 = 112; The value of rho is -1.57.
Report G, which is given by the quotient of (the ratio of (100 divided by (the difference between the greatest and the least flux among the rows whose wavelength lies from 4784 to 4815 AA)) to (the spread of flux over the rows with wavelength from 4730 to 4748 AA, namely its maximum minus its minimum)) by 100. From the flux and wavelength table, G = 0.64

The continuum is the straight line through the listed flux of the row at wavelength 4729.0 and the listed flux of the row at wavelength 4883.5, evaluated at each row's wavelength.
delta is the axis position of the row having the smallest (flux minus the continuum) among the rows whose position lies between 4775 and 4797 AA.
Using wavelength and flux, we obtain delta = 4780.0 AA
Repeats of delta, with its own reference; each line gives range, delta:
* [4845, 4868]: 4861.0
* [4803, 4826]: 4823.5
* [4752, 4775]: 4763.5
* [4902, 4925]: 4919.5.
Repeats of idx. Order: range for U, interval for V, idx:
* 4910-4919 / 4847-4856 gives 0.00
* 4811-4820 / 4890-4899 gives 0.00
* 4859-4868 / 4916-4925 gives -0.17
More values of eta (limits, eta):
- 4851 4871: 4852.0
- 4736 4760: 4750.0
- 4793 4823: 4813.0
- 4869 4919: 4895.5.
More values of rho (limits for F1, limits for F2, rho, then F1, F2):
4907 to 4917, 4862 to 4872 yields -1.42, 102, 94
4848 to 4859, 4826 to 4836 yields -1.48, 108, 106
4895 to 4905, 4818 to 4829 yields -1.58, 106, 116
